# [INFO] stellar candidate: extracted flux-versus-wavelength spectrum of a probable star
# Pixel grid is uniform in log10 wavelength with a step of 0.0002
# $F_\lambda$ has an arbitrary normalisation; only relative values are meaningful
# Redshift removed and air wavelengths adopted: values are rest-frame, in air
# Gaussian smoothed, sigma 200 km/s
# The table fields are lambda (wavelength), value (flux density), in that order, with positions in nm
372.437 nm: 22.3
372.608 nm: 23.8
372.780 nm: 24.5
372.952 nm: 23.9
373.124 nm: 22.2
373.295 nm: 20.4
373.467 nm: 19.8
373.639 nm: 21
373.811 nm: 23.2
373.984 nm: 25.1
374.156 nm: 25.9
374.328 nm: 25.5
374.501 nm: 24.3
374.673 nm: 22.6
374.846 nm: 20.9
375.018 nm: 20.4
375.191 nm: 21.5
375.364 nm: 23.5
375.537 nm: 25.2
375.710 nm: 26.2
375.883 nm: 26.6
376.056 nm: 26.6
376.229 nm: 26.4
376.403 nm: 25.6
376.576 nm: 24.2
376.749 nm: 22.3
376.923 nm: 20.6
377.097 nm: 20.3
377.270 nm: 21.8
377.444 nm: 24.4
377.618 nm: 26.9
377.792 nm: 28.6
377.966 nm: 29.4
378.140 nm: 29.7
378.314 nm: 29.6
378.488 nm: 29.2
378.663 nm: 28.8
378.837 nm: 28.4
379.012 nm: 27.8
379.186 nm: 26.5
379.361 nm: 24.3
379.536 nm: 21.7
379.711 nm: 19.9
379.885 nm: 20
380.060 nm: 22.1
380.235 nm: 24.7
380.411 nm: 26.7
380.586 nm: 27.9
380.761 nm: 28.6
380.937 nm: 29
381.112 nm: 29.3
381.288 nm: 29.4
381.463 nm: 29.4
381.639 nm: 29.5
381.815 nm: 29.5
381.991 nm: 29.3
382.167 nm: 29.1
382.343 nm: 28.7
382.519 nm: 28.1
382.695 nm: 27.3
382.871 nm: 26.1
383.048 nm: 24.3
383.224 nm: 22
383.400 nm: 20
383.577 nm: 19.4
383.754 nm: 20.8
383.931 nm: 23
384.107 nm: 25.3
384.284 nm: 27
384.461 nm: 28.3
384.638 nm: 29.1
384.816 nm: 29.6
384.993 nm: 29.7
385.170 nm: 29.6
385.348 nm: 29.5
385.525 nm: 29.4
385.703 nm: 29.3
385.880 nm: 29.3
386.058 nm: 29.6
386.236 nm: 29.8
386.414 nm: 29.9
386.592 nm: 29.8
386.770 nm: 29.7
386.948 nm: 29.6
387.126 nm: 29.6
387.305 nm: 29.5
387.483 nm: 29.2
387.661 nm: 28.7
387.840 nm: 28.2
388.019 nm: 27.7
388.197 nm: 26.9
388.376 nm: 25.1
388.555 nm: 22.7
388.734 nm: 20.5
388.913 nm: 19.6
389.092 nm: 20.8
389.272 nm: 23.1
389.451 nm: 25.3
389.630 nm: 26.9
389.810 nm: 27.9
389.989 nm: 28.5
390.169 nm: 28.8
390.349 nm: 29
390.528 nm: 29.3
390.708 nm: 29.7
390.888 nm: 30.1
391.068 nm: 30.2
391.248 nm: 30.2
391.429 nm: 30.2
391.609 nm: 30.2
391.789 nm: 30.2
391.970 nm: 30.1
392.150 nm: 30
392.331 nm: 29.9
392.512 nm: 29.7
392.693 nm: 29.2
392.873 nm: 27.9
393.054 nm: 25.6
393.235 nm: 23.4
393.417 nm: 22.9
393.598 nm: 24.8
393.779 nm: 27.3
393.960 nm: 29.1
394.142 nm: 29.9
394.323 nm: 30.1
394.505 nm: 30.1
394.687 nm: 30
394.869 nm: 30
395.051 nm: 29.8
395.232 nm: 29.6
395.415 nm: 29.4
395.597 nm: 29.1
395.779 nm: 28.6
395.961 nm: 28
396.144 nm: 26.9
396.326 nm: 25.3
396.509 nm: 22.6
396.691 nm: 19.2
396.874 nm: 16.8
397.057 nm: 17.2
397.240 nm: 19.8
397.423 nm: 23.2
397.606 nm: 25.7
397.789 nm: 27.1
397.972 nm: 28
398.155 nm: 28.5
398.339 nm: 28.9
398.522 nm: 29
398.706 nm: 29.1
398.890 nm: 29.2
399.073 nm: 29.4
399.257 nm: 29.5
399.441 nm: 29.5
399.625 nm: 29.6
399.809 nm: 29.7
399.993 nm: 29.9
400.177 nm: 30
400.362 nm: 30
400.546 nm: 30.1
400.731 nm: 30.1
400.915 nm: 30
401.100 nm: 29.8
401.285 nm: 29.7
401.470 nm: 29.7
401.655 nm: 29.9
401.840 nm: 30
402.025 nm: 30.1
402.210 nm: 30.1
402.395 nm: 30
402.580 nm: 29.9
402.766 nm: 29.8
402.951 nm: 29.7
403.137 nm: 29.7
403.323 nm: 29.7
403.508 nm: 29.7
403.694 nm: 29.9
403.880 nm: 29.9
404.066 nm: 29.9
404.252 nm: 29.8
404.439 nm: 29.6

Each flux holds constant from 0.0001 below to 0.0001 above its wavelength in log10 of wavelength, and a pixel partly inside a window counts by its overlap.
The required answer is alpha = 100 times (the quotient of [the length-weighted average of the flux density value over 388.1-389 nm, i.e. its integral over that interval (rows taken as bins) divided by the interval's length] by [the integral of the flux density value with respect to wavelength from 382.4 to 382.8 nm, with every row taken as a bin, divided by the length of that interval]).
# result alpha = 83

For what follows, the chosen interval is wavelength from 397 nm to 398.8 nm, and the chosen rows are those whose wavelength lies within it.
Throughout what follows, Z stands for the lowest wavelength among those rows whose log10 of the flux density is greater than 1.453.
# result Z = 398.155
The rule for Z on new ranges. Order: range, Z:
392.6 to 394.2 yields 392.693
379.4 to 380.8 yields 380.761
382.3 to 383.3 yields 382.343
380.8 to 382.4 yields 380.937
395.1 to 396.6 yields 395.232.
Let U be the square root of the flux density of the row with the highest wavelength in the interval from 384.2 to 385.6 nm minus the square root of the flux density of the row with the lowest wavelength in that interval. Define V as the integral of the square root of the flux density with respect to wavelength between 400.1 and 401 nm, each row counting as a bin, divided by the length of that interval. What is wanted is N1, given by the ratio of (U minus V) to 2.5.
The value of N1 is -2.10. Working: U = 0.2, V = 5.48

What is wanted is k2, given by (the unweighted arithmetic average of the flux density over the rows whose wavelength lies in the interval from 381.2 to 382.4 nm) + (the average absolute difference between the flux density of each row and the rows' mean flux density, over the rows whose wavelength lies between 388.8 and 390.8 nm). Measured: 32.2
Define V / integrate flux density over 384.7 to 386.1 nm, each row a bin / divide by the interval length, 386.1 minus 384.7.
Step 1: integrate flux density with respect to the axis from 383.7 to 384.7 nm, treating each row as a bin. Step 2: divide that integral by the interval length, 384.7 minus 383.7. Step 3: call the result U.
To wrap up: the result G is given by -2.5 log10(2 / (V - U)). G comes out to 0.70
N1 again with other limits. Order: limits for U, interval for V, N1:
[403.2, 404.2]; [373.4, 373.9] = -1.84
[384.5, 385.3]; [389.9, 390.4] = -2.12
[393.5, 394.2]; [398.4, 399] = -1.96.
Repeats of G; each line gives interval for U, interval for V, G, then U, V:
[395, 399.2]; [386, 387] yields 0.65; 26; 29.7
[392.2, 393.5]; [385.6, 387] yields 0.28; 27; 29.6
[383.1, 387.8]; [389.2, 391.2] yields -1.27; 28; 28.2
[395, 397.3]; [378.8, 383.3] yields -0.15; 25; 26.5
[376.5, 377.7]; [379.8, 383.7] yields 0.59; 23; 26.3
